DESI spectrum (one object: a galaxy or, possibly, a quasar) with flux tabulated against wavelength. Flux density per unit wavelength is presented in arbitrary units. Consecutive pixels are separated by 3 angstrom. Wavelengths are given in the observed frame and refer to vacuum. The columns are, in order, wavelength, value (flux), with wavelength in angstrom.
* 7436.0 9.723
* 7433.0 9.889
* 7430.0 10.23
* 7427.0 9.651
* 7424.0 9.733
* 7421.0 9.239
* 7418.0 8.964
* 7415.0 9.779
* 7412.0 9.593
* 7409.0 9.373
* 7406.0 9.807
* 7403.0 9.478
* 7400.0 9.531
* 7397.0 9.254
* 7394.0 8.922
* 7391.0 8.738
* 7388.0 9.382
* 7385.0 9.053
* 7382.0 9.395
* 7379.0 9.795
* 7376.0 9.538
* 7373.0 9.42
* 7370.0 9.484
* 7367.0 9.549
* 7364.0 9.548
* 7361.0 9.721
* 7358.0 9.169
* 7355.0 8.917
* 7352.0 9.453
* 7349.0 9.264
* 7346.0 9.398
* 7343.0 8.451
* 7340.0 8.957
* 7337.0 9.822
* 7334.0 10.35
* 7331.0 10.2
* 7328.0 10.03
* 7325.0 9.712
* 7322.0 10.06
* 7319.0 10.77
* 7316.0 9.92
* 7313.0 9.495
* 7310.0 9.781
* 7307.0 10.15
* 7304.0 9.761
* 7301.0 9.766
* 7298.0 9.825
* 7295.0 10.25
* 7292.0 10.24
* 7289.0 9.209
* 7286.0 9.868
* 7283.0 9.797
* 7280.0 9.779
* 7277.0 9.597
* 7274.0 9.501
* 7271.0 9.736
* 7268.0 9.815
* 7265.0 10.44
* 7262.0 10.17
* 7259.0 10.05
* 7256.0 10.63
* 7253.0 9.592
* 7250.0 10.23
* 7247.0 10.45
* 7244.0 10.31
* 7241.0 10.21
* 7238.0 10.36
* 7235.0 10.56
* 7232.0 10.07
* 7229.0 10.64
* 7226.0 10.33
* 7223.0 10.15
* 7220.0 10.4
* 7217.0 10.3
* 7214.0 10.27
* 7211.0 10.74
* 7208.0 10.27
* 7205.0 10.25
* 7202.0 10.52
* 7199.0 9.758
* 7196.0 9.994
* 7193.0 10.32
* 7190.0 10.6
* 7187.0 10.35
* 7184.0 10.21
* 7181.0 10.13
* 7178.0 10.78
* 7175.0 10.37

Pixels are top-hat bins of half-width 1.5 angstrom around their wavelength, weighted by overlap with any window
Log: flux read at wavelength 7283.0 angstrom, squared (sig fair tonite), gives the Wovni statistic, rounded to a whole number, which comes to 96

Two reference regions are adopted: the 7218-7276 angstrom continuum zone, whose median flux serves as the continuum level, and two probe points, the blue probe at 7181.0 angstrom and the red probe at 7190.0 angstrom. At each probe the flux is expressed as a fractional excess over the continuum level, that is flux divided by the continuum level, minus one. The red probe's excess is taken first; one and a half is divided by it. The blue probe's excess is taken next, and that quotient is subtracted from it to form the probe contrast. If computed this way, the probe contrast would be -41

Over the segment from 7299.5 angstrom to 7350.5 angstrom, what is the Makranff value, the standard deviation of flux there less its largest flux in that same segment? -10.2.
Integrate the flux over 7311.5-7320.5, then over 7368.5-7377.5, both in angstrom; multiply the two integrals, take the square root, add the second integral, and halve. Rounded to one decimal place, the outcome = 86.6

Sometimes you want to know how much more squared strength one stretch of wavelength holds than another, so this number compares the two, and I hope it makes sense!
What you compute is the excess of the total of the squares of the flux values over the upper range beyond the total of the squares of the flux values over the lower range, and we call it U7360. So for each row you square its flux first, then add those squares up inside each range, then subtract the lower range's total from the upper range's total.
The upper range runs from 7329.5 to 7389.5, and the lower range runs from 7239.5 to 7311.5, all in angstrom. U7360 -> -599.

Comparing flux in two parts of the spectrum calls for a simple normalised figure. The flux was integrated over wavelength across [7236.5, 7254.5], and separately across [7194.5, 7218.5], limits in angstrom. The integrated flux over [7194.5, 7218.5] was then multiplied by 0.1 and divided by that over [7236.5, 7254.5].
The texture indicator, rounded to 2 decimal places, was 0.13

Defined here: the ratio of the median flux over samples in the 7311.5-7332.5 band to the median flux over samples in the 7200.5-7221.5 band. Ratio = 0.974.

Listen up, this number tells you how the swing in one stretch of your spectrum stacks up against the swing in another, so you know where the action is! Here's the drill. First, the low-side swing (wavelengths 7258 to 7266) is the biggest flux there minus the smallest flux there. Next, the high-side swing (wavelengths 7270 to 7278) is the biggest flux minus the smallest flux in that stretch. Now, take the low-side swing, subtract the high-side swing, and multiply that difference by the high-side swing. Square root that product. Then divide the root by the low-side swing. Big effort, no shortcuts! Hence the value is 0.489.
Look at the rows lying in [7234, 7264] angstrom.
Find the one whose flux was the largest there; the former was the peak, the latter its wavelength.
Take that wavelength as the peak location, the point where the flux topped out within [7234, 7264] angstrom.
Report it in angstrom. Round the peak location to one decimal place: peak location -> 7256.0 angstrom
